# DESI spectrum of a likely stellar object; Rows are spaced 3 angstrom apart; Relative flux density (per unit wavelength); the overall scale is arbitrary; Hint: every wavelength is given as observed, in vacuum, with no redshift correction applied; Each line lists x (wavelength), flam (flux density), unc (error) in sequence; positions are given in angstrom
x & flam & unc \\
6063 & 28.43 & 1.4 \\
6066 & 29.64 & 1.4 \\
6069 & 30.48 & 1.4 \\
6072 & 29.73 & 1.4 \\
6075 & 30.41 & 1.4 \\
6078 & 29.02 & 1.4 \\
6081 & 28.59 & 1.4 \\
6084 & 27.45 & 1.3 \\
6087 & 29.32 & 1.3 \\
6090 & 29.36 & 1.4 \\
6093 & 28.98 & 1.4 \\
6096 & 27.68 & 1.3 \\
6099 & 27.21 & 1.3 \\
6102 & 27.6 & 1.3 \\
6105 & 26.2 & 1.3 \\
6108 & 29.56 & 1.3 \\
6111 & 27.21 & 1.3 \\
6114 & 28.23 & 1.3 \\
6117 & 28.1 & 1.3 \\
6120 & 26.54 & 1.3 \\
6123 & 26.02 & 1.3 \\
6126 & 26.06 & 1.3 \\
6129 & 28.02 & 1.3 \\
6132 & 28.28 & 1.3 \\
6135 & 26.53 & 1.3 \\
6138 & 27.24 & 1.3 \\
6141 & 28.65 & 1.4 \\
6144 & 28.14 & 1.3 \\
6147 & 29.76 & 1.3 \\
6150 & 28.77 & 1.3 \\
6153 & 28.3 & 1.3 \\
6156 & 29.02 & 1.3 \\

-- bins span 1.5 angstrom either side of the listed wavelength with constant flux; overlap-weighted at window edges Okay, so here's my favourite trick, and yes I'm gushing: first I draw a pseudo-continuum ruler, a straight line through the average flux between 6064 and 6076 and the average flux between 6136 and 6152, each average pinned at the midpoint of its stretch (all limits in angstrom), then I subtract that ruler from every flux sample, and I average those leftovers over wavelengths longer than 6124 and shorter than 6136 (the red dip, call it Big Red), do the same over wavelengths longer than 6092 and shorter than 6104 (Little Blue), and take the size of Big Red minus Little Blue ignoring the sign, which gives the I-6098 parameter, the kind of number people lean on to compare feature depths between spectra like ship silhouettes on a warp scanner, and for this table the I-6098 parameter 0.1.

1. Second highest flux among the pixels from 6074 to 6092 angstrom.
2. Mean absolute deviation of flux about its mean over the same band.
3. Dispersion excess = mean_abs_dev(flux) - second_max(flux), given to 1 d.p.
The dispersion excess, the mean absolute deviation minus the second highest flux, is -28.7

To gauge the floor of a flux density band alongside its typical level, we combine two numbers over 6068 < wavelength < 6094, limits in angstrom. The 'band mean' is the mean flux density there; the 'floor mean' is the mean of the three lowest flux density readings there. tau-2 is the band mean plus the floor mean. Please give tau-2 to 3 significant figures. 57.6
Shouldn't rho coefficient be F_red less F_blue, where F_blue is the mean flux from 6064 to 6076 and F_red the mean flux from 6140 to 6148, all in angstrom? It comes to -1.2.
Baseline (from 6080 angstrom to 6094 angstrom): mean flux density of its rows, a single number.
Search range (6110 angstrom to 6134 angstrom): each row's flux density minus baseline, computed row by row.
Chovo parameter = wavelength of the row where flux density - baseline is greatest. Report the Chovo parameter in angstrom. 6132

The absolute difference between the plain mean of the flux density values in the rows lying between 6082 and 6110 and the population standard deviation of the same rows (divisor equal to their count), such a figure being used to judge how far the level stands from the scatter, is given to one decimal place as 27.0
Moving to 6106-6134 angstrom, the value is 26.4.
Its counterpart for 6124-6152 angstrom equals 26.8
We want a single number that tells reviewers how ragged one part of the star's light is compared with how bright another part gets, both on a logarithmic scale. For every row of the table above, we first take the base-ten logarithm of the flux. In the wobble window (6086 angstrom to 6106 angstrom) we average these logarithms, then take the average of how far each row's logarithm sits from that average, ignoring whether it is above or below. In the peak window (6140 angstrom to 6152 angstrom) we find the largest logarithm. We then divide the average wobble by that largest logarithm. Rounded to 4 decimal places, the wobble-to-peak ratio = 0.0105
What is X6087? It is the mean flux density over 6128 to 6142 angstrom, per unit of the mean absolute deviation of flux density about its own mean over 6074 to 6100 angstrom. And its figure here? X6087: 33.3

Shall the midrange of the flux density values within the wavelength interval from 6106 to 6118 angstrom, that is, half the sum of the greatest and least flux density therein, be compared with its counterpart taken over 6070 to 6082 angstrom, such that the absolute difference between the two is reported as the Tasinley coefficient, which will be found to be 1.1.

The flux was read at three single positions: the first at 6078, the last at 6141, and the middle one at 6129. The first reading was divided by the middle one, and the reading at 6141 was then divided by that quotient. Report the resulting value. 27.7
